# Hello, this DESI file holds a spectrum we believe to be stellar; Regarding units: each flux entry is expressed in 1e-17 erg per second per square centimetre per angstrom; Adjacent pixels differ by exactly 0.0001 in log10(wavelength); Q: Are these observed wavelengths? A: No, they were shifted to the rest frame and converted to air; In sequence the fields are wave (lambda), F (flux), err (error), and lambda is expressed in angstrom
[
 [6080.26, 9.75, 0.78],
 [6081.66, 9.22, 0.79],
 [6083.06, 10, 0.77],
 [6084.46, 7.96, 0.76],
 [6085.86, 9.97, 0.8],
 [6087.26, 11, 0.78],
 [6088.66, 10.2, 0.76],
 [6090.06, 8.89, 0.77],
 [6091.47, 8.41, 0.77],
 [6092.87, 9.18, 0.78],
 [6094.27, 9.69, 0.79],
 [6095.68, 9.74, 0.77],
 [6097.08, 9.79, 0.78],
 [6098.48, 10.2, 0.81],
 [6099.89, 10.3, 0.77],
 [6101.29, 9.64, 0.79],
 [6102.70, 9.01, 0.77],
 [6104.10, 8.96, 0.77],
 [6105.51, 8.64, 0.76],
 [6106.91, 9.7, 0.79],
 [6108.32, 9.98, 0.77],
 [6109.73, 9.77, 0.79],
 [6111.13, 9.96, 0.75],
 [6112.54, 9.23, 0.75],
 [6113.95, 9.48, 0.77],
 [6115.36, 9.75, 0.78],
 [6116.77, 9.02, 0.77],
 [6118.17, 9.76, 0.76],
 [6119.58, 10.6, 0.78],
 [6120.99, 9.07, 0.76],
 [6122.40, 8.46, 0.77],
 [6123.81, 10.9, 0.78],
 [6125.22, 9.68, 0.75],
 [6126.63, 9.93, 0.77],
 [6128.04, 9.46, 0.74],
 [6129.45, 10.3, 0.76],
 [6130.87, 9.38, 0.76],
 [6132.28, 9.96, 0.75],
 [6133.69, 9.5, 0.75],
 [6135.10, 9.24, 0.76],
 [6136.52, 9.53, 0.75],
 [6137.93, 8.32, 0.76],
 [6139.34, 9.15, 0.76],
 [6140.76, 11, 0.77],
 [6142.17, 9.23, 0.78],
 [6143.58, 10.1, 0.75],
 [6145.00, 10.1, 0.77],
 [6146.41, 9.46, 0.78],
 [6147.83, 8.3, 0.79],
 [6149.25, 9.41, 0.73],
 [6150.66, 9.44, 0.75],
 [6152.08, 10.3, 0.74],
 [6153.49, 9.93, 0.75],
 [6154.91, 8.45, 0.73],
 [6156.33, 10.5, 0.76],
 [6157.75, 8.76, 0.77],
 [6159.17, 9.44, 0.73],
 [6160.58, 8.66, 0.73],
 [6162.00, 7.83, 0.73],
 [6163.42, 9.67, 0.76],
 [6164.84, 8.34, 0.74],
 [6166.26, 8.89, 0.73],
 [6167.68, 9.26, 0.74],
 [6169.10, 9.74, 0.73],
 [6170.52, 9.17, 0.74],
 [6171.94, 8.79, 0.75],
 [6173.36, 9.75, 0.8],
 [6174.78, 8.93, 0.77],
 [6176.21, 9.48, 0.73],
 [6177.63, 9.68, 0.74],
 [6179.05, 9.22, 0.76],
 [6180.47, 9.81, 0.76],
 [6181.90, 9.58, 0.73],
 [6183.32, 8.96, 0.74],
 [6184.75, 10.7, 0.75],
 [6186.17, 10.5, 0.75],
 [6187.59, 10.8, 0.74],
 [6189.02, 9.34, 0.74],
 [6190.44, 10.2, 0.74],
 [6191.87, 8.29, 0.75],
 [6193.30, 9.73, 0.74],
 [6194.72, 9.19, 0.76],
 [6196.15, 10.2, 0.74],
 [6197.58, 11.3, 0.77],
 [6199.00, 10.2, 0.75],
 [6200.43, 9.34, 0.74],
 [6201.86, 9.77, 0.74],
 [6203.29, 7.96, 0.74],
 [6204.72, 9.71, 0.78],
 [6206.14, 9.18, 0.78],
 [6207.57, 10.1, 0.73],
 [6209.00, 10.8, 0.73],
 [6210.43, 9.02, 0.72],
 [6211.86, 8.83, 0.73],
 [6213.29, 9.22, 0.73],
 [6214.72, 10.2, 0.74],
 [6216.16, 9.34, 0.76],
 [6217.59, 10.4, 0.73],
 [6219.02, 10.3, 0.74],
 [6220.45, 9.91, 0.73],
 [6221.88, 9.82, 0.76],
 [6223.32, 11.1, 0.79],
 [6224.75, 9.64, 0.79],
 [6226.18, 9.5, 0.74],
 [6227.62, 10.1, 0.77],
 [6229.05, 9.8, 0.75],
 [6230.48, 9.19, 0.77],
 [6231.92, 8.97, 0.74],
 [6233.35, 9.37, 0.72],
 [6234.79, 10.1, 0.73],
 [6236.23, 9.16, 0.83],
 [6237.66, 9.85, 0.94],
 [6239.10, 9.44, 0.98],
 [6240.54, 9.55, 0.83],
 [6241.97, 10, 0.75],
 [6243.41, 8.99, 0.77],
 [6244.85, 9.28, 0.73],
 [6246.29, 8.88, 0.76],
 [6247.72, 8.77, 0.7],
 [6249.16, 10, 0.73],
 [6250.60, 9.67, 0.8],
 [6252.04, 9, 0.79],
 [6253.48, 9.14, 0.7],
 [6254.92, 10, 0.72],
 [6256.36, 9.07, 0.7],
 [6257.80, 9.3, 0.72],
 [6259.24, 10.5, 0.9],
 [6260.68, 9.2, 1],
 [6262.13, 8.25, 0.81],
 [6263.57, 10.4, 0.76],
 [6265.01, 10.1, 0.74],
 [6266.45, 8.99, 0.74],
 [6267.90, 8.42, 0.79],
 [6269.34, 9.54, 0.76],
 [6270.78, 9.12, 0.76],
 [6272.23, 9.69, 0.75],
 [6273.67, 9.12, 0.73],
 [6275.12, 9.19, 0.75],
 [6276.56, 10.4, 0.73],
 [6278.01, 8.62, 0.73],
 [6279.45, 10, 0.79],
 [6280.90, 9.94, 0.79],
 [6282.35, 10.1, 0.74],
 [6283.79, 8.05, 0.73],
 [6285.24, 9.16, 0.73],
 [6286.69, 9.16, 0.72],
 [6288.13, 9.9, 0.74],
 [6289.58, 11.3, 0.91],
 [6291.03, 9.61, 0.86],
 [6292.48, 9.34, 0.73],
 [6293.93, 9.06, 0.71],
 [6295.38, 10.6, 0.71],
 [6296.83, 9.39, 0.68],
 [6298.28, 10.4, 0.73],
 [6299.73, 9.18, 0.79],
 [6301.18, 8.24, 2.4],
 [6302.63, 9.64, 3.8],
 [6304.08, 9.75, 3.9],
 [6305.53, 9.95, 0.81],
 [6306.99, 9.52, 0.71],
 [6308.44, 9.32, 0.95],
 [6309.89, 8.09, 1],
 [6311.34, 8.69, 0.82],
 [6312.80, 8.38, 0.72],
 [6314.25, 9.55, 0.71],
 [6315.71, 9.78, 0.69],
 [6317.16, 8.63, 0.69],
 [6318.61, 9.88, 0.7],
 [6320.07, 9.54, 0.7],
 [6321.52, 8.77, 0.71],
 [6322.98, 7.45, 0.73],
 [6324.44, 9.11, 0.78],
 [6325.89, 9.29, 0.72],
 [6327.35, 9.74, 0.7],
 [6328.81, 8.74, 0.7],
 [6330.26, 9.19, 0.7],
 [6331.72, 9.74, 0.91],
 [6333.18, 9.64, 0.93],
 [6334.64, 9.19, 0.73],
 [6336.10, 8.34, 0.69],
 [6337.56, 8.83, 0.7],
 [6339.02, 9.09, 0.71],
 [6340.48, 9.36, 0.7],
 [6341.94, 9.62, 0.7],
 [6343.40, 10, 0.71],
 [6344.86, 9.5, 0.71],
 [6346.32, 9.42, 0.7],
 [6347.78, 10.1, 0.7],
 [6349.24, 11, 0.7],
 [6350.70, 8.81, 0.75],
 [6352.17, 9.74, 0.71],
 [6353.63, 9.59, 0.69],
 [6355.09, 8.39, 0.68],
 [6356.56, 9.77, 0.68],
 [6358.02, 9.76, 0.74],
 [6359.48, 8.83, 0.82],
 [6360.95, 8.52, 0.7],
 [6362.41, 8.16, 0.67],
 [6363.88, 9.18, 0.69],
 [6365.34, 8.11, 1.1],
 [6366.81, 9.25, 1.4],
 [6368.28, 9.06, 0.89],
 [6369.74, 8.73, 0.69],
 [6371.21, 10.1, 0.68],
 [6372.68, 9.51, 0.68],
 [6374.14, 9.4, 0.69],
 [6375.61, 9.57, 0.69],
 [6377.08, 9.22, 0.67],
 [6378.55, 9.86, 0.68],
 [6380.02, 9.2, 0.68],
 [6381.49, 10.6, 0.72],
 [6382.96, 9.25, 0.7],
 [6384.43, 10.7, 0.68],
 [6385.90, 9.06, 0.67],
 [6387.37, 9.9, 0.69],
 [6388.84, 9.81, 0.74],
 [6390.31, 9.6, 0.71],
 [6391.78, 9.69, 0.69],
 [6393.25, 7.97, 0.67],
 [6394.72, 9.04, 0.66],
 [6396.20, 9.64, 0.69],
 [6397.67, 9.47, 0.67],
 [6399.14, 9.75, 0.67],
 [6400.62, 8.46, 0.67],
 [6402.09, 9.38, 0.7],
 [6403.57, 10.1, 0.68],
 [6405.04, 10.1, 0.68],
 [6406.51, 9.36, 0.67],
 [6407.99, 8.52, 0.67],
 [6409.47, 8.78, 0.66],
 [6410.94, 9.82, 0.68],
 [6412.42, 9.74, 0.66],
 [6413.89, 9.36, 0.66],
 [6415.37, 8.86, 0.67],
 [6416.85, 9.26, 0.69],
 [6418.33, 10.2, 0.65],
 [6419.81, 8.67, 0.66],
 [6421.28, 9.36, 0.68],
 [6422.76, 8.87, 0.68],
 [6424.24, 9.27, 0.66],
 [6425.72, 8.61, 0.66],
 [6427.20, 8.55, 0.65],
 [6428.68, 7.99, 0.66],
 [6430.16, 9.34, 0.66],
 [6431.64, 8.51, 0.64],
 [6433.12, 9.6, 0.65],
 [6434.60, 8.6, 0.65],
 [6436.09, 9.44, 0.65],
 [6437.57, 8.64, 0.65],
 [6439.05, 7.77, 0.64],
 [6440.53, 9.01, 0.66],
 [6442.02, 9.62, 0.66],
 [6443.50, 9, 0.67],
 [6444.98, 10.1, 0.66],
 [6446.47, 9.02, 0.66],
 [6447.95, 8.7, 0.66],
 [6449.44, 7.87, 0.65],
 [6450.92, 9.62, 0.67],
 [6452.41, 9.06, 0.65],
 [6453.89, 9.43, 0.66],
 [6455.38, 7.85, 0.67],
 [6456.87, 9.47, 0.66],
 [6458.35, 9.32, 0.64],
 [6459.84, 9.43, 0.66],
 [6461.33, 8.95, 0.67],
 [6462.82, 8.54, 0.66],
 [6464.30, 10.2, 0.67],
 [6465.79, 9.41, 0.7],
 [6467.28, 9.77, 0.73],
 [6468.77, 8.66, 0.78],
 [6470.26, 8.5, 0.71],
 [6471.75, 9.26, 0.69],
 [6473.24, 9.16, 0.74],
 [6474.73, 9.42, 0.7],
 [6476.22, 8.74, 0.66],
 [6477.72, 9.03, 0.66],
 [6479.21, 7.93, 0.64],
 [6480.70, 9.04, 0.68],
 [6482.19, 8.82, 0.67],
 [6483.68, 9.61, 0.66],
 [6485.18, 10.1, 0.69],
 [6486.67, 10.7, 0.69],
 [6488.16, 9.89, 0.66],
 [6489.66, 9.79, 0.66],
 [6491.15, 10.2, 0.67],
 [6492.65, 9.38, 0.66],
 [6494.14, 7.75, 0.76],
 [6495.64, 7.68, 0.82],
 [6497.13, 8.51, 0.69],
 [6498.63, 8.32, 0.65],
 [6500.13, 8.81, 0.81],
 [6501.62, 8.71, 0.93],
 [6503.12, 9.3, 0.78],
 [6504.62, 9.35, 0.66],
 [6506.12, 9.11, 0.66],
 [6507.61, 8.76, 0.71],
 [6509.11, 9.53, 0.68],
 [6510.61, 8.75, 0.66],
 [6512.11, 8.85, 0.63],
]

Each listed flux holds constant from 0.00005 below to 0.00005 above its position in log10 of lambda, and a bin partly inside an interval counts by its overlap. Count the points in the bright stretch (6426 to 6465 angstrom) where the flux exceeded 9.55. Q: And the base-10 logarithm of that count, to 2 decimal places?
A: 0.70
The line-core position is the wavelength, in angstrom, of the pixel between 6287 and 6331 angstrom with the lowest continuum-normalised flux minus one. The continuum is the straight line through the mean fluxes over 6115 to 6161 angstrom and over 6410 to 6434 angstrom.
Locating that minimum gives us 6322.98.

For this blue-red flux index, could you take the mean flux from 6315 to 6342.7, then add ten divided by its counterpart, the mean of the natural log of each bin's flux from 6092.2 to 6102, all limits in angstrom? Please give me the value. 13.5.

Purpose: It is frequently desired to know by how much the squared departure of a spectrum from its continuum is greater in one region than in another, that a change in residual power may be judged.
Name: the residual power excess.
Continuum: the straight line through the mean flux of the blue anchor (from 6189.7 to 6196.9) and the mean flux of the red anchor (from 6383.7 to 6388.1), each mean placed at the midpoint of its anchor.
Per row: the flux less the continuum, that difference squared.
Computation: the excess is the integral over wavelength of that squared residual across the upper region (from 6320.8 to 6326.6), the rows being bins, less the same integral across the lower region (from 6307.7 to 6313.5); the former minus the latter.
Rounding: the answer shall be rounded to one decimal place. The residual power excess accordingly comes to 1.7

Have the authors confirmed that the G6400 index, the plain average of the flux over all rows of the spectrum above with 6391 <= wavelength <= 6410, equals 9.3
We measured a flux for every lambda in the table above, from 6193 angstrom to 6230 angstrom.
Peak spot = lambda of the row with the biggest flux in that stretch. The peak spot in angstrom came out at 6197.58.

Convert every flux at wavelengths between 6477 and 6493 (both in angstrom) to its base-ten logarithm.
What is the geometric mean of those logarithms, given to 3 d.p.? 0.976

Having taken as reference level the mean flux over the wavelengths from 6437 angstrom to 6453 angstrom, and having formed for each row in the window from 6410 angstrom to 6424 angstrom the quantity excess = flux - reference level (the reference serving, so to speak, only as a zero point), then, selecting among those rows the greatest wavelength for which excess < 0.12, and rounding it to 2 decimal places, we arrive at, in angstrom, 6422.76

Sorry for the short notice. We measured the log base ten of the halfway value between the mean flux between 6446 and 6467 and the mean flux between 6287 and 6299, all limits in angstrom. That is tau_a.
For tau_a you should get 0.978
